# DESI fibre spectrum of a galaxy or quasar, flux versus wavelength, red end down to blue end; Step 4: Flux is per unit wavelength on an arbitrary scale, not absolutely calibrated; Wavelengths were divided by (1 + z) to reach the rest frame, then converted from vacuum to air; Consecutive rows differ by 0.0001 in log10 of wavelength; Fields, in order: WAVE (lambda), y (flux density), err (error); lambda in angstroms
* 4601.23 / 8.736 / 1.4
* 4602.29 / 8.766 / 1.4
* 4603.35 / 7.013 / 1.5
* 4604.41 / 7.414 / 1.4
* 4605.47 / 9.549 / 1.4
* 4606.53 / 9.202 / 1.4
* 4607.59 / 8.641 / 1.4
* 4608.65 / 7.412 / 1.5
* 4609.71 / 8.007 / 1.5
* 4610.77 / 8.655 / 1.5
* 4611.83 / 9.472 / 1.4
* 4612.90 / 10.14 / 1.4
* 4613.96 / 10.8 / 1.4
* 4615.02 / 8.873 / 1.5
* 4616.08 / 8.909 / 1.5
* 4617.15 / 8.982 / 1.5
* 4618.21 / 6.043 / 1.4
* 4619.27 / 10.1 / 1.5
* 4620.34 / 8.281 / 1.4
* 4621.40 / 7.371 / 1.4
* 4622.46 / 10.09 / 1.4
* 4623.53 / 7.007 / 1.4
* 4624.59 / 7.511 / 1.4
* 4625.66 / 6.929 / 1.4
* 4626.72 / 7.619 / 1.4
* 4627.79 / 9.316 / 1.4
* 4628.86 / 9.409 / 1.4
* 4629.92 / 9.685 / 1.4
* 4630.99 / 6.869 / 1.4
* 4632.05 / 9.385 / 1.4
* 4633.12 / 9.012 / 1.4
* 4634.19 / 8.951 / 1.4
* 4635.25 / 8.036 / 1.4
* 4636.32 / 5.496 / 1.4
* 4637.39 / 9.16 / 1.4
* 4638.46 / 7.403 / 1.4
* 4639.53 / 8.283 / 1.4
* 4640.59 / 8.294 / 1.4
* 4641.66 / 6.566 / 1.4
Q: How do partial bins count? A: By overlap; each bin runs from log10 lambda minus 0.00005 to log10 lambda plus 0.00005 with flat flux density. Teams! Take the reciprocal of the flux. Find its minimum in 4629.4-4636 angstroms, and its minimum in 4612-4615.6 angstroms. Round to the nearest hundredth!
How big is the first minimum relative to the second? 1.12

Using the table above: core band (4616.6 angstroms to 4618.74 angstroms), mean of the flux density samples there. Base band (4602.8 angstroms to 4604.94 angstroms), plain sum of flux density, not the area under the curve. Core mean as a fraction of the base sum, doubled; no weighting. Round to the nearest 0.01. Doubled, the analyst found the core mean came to 1.04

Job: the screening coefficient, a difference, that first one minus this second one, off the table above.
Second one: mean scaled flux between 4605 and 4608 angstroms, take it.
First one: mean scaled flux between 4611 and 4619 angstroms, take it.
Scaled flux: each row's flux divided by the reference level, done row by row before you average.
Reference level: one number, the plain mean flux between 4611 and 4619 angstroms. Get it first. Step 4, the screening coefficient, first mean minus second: -0.01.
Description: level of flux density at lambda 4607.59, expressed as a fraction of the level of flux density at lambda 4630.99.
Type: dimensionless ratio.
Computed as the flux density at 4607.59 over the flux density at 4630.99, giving 1.26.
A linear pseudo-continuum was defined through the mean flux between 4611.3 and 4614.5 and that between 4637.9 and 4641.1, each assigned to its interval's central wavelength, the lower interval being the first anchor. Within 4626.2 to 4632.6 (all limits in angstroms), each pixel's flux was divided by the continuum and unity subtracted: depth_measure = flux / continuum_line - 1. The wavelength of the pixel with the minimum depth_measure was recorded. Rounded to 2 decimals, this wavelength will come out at 4630.99 angstroms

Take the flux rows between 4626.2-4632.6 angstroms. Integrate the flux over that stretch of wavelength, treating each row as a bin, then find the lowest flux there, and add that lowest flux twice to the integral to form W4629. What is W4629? 69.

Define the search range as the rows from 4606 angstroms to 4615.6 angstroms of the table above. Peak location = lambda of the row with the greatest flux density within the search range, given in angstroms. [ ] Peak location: 4613.96 angstroms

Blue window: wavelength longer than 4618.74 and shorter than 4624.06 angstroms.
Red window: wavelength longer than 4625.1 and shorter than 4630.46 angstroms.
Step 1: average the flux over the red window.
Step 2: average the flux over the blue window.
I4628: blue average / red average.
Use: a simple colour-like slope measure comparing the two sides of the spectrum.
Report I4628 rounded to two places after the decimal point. 1.00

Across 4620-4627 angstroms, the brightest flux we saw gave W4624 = 10.09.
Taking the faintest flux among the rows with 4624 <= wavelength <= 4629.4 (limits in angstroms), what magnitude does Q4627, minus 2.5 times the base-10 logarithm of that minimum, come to -2.10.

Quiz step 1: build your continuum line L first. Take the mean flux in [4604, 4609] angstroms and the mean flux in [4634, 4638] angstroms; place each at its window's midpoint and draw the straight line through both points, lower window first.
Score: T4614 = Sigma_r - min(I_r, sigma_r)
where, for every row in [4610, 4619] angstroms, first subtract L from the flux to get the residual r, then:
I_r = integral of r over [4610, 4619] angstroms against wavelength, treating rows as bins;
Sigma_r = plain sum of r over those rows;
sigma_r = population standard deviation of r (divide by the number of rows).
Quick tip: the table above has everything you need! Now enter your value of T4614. 4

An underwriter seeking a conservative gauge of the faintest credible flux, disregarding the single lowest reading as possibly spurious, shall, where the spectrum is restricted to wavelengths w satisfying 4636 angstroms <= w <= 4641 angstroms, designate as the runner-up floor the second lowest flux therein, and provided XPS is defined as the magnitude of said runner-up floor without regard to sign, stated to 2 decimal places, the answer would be 7.40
